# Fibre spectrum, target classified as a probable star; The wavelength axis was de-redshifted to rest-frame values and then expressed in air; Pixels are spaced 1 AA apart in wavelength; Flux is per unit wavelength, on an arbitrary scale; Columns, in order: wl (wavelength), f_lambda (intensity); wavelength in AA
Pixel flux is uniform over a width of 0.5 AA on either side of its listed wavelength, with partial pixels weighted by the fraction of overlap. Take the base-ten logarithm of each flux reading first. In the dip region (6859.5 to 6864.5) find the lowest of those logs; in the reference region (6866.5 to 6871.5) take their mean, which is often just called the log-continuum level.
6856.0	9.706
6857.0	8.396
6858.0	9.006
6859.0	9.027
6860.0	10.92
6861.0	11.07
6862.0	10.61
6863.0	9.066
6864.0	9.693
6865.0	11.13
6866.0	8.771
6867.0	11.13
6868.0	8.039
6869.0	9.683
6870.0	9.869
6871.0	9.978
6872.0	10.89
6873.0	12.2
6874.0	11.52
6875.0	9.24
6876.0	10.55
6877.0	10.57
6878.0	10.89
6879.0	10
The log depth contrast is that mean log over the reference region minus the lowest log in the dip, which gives 0.029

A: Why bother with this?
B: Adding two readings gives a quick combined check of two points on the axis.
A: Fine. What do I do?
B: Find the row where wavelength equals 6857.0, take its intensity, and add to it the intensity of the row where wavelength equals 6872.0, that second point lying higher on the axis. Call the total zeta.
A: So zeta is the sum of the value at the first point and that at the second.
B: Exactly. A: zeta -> 19.3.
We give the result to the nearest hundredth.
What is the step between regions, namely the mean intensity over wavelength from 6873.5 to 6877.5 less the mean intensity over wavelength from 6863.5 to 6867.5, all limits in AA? 0.29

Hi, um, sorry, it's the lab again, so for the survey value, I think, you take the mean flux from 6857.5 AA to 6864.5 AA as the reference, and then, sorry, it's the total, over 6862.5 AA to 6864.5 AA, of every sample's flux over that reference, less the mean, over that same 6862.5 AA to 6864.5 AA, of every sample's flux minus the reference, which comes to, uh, 2.4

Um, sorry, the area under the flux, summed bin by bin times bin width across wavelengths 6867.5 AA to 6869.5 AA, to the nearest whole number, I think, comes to 18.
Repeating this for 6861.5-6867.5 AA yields 60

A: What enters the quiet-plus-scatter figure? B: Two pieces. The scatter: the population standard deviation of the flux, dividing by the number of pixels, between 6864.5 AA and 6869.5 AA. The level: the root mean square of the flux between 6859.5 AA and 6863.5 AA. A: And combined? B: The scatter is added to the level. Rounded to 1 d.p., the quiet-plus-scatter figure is 11.7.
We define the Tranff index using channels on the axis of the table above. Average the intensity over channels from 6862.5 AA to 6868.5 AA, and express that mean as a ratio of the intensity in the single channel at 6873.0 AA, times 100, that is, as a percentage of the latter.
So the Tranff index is 79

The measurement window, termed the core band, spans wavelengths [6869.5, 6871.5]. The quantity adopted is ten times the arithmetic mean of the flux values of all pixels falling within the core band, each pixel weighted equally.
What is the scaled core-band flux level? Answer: 99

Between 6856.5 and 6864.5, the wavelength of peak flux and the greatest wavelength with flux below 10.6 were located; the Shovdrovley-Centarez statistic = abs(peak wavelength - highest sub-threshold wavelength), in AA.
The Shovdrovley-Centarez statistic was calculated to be 3 AA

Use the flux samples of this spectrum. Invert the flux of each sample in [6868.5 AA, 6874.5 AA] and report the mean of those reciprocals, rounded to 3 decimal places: 0.094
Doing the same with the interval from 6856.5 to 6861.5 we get 0.105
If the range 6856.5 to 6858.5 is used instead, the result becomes 0.115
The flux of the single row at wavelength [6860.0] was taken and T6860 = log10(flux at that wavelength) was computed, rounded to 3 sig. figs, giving 1.04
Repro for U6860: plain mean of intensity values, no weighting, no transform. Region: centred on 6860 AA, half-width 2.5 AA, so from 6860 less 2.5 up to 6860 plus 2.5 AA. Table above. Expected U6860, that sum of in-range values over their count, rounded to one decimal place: 10.1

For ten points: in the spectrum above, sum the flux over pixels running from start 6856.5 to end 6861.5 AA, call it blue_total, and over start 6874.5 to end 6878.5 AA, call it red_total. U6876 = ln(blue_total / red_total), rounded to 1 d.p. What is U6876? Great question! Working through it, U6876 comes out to 0.2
